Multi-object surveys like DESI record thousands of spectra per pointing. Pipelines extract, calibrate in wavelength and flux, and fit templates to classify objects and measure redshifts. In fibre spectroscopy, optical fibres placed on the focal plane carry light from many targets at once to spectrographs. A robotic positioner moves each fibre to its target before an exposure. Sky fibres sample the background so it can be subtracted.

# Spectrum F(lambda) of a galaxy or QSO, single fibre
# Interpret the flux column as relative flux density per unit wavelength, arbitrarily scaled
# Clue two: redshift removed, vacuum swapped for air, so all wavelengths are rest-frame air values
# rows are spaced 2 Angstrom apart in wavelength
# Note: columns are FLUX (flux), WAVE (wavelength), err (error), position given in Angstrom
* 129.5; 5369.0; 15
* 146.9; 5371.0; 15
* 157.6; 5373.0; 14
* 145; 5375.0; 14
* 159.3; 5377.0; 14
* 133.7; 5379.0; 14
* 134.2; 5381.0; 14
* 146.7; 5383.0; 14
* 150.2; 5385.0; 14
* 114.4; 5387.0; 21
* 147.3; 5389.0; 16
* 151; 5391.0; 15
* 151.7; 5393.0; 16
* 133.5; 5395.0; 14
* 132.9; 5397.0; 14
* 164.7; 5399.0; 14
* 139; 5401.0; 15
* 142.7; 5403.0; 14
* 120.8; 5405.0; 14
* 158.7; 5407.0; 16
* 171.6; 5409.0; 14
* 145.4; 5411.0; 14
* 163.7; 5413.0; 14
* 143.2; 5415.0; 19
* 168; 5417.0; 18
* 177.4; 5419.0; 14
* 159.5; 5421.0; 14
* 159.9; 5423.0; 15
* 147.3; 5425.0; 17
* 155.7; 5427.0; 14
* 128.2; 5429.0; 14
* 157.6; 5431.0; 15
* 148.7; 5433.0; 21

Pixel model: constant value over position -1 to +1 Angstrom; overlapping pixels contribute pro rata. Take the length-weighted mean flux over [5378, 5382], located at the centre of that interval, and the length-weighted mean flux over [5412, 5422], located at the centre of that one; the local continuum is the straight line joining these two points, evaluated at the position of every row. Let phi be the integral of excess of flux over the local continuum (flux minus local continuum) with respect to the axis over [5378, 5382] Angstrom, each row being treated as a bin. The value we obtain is 0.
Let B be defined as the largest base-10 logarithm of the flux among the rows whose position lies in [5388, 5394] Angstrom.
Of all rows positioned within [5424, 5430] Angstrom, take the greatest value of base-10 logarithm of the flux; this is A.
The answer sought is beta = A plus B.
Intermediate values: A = 2.19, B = 2.18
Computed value 4.37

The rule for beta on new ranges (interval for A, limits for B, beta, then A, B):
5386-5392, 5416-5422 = 4.43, 2.18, 2.25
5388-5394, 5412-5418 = 4.41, 2.18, 2.23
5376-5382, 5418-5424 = 4.45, 2.20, 2.25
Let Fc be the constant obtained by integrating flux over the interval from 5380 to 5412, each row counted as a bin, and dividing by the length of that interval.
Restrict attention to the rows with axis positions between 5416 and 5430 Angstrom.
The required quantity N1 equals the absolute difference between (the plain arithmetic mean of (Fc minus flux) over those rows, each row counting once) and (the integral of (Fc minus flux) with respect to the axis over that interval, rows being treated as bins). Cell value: 163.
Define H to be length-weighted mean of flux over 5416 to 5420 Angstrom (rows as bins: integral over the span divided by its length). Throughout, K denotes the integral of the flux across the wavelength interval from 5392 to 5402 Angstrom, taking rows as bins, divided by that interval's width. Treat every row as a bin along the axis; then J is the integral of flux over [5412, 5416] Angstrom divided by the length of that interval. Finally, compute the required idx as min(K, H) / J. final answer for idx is 0.94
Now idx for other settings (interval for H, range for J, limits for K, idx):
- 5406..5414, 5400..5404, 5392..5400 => 1.03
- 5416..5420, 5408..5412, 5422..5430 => 0.93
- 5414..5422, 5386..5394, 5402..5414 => 1.07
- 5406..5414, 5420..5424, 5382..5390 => 0.87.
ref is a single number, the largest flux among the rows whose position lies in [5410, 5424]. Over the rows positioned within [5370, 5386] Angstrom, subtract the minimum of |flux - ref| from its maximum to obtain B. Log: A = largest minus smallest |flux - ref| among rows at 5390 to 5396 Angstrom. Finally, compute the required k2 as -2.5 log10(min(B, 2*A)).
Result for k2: -3.52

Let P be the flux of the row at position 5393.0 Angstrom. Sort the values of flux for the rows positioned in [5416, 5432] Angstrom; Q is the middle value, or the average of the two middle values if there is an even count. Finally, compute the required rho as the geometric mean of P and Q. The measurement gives 155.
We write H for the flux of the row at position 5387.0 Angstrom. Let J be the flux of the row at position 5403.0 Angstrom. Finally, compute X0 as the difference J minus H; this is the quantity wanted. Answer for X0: 28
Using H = 114.4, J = 142.7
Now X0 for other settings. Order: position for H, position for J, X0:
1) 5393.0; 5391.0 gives -1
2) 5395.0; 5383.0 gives 13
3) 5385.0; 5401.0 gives -11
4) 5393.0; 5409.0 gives 20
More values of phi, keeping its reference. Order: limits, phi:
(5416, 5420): 38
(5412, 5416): -26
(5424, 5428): -71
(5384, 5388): -25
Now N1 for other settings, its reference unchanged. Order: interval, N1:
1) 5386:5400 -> 24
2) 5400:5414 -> 62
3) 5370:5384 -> 28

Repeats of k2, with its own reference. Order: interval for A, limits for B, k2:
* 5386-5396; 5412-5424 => -3.84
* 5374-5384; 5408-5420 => -3.84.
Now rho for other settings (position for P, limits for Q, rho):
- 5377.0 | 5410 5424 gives 160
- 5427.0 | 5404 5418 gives 157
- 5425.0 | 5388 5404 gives 146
